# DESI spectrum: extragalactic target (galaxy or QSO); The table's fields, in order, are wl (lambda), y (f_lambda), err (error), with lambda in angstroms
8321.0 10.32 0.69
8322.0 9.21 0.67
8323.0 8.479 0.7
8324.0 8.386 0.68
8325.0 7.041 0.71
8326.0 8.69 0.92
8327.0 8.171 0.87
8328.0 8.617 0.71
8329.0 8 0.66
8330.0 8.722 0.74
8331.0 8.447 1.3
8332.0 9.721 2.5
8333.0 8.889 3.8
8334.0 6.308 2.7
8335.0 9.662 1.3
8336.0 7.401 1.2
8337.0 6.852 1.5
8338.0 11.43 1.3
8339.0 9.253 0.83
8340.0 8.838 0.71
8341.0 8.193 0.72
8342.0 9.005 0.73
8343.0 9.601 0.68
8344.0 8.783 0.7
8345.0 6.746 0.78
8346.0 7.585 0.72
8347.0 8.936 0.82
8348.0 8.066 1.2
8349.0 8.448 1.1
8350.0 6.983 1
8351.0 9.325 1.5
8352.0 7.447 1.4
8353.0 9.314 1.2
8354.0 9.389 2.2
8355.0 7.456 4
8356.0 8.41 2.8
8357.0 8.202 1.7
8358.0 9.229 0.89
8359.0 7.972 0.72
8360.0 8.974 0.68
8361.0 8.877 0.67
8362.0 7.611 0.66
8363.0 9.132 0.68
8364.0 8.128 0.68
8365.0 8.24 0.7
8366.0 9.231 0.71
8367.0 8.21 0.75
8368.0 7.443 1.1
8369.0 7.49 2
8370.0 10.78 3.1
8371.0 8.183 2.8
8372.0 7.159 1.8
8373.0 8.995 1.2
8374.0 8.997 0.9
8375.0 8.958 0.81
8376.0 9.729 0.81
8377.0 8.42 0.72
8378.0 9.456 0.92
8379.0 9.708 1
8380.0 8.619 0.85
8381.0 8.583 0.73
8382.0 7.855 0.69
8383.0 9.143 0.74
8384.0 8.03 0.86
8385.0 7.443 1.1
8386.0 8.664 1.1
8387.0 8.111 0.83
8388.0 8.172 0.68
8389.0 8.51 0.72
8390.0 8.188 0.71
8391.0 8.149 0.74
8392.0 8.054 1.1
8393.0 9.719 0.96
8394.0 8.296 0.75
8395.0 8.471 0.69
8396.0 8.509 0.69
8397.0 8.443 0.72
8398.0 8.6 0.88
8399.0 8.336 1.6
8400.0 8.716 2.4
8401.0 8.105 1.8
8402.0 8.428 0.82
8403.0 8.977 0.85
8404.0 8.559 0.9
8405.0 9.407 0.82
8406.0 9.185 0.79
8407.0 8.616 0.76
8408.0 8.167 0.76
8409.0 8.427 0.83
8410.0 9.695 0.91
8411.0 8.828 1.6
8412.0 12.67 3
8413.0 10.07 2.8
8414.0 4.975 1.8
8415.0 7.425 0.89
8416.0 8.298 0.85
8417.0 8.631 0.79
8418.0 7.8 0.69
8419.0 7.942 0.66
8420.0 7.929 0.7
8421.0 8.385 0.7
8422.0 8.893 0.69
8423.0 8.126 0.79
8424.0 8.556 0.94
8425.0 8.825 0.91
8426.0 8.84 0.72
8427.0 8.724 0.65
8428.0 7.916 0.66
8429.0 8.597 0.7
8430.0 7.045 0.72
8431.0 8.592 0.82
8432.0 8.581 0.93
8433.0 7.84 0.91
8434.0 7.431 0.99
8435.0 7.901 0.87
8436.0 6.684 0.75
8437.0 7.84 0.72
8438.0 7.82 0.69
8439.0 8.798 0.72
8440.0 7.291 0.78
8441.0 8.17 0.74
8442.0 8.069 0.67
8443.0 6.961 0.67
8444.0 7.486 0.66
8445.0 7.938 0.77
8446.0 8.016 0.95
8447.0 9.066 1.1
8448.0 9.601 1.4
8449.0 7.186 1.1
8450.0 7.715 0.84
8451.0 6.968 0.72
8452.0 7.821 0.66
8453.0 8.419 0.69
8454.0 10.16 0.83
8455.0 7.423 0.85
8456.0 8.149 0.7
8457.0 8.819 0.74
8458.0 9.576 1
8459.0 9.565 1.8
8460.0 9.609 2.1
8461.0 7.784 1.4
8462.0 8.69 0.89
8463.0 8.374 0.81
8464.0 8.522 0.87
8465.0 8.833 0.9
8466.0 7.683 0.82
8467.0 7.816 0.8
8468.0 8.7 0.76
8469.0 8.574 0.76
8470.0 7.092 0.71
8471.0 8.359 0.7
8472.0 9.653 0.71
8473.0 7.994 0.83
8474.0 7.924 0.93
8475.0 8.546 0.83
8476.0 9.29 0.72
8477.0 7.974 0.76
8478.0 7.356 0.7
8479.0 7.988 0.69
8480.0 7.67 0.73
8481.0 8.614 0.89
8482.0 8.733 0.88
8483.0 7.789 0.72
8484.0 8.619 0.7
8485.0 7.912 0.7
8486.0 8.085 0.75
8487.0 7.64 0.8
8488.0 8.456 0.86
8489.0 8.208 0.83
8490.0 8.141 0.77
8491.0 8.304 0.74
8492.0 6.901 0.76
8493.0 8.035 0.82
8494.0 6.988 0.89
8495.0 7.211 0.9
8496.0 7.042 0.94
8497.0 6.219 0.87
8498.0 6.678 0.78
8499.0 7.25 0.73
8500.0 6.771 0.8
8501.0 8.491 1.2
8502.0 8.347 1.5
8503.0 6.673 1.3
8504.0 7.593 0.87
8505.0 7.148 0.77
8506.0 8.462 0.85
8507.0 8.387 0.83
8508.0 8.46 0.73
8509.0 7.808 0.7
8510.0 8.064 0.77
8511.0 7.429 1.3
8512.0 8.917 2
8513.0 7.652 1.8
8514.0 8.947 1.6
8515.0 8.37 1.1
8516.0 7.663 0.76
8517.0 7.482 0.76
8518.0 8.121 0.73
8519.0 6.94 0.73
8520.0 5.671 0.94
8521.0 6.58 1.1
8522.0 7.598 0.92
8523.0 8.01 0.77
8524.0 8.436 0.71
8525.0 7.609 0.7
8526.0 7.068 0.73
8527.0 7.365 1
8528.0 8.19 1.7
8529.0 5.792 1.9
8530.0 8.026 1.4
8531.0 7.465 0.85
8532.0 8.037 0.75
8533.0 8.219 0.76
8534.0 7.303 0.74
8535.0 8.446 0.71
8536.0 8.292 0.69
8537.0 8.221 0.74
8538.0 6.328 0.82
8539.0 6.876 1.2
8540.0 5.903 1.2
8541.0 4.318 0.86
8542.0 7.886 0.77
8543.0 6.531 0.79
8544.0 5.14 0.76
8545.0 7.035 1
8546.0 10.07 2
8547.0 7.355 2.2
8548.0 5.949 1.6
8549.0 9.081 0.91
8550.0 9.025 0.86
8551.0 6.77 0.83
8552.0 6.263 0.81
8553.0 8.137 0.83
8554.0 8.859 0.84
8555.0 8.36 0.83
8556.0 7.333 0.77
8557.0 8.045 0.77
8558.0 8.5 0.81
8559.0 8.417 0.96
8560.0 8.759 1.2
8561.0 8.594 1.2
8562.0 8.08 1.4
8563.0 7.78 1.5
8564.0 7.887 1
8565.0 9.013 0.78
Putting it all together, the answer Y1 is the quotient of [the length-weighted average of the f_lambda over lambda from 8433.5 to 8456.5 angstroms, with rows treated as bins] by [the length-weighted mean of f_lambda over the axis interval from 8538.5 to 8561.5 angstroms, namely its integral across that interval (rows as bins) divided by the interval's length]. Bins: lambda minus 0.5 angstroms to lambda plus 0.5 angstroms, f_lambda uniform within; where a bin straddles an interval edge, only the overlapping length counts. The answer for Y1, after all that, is 1.06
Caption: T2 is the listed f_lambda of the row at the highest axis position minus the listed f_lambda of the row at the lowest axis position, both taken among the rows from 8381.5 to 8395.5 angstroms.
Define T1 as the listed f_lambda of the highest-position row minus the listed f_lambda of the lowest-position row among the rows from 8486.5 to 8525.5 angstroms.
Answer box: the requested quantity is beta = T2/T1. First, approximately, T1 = 0.0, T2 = 0.6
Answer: -19.9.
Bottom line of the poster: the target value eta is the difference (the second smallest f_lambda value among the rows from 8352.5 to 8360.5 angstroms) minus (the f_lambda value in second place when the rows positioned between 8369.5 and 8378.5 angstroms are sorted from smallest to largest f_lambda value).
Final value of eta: 0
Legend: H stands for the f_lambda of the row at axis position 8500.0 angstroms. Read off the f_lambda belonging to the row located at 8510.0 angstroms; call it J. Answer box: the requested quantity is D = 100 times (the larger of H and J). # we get 806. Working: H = 6.771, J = 8.064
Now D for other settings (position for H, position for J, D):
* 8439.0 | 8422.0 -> 889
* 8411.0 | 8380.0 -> 883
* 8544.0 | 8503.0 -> 667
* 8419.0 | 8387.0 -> 811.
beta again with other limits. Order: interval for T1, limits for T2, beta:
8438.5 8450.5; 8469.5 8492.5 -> 0.2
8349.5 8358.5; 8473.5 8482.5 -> 0.4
